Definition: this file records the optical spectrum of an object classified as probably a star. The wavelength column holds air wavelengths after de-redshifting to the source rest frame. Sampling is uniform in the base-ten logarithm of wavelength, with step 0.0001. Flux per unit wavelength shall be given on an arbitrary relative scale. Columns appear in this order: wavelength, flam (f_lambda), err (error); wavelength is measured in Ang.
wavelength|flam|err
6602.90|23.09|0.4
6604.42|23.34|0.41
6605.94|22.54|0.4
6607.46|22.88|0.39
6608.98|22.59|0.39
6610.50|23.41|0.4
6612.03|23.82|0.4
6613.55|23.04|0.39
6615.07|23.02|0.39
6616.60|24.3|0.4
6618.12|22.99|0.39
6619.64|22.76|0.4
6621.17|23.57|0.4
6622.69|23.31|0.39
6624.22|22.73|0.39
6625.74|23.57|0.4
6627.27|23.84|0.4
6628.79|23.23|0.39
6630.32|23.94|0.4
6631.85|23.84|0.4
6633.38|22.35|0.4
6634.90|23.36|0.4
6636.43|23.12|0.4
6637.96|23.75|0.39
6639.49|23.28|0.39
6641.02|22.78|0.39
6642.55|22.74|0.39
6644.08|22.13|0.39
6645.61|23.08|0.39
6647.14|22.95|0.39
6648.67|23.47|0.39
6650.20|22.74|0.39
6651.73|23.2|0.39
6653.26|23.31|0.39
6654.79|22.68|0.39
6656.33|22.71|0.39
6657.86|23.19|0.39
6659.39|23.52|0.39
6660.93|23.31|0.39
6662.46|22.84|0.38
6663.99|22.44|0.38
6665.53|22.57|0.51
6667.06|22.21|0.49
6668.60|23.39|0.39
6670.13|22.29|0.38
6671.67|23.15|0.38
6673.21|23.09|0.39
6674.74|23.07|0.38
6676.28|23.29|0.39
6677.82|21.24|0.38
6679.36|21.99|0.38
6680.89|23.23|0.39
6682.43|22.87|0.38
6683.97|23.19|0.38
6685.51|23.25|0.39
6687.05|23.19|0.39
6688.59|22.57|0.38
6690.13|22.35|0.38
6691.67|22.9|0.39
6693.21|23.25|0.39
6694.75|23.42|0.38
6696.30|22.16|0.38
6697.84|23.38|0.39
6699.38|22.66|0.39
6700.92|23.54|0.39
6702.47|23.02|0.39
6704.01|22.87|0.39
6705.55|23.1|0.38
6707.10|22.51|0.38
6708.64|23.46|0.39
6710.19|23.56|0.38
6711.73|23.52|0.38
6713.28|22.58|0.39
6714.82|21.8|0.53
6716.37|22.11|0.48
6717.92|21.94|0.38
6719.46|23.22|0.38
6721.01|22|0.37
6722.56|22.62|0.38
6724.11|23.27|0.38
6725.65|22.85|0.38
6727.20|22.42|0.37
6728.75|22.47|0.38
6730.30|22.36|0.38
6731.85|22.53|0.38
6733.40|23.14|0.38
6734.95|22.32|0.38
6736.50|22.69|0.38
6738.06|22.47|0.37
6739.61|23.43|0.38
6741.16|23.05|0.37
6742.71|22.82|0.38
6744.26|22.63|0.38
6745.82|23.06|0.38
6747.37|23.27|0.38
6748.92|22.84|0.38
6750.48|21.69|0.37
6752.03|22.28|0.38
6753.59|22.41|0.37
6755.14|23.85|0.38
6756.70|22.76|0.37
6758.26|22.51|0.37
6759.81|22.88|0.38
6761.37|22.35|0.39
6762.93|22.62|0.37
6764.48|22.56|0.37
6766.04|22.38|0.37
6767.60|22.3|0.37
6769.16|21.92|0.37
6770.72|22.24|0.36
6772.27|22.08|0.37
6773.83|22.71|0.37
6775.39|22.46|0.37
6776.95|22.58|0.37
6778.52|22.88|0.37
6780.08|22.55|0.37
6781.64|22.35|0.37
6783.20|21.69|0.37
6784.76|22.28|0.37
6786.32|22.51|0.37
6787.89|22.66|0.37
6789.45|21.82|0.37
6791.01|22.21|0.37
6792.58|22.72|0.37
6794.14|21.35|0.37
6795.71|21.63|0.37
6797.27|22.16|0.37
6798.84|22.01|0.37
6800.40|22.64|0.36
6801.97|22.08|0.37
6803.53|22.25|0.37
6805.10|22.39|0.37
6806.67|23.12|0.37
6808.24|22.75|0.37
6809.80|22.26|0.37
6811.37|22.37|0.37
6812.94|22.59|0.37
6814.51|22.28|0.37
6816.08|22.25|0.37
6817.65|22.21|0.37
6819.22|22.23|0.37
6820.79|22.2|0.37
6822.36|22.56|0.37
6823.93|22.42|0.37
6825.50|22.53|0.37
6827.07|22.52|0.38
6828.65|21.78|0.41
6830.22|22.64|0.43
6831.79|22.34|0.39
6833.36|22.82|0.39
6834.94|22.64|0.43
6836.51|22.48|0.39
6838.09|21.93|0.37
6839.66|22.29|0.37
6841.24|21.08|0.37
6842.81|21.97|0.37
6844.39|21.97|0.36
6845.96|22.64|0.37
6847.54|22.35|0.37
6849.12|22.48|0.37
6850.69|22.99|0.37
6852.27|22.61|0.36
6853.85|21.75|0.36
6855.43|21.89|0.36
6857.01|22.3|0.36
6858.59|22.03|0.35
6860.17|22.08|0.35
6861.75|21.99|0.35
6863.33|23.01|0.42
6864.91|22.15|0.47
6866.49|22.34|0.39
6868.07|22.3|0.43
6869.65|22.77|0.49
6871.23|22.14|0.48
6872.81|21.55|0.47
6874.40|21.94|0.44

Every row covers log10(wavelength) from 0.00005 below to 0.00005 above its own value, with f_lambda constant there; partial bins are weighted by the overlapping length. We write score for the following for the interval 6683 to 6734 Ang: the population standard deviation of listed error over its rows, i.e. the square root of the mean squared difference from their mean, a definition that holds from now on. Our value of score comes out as 0.030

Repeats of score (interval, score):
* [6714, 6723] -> 0.062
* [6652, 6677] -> 0.038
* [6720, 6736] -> 0.004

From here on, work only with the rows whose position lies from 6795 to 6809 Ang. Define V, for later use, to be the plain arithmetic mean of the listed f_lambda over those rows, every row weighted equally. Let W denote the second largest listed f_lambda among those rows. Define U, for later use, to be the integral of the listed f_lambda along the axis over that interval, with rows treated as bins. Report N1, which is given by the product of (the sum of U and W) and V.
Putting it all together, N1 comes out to 7494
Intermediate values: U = 313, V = 22.3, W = 22.75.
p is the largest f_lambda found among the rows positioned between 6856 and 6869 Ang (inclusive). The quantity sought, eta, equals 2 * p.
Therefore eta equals 46.0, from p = 23.01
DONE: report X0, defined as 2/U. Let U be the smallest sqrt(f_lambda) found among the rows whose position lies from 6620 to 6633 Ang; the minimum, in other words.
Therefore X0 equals 0.419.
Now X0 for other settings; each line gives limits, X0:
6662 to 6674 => 0.424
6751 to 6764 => 0.424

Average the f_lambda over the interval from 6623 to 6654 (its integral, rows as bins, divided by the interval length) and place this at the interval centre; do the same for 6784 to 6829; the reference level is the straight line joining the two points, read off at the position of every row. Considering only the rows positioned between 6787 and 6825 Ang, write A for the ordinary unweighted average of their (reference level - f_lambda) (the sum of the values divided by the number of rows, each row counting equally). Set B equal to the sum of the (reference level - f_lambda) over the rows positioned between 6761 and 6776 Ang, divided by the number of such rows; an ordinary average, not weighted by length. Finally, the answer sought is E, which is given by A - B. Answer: -0.13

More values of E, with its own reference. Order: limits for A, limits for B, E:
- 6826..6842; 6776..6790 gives -0.15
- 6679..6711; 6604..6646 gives -0.14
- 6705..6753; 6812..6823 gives 0.08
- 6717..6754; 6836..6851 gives 0.12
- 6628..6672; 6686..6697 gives 0.03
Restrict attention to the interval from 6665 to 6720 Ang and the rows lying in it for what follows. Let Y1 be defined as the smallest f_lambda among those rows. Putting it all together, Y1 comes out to 21.24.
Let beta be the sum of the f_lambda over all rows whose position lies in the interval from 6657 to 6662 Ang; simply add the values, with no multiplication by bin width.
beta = 70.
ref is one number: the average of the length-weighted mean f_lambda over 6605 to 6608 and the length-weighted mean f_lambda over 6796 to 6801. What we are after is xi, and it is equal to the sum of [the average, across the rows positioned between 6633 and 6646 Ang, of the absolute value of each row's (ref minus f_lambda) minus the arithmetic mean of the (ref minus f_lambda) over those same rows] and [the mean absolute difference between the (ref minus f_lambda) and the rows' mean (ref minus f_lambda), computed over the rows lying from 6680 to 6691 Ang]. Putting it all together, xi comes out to 0.7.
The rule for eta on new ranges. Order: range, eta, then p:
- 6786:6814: 46.2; 23.12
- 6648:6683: 47.0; 23.52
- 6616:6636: 48.6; 24.3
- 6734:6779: 47.7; 23.85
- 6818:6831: 45.3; 22.64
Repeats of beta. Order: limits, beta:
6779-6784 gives 67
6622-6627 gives 70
